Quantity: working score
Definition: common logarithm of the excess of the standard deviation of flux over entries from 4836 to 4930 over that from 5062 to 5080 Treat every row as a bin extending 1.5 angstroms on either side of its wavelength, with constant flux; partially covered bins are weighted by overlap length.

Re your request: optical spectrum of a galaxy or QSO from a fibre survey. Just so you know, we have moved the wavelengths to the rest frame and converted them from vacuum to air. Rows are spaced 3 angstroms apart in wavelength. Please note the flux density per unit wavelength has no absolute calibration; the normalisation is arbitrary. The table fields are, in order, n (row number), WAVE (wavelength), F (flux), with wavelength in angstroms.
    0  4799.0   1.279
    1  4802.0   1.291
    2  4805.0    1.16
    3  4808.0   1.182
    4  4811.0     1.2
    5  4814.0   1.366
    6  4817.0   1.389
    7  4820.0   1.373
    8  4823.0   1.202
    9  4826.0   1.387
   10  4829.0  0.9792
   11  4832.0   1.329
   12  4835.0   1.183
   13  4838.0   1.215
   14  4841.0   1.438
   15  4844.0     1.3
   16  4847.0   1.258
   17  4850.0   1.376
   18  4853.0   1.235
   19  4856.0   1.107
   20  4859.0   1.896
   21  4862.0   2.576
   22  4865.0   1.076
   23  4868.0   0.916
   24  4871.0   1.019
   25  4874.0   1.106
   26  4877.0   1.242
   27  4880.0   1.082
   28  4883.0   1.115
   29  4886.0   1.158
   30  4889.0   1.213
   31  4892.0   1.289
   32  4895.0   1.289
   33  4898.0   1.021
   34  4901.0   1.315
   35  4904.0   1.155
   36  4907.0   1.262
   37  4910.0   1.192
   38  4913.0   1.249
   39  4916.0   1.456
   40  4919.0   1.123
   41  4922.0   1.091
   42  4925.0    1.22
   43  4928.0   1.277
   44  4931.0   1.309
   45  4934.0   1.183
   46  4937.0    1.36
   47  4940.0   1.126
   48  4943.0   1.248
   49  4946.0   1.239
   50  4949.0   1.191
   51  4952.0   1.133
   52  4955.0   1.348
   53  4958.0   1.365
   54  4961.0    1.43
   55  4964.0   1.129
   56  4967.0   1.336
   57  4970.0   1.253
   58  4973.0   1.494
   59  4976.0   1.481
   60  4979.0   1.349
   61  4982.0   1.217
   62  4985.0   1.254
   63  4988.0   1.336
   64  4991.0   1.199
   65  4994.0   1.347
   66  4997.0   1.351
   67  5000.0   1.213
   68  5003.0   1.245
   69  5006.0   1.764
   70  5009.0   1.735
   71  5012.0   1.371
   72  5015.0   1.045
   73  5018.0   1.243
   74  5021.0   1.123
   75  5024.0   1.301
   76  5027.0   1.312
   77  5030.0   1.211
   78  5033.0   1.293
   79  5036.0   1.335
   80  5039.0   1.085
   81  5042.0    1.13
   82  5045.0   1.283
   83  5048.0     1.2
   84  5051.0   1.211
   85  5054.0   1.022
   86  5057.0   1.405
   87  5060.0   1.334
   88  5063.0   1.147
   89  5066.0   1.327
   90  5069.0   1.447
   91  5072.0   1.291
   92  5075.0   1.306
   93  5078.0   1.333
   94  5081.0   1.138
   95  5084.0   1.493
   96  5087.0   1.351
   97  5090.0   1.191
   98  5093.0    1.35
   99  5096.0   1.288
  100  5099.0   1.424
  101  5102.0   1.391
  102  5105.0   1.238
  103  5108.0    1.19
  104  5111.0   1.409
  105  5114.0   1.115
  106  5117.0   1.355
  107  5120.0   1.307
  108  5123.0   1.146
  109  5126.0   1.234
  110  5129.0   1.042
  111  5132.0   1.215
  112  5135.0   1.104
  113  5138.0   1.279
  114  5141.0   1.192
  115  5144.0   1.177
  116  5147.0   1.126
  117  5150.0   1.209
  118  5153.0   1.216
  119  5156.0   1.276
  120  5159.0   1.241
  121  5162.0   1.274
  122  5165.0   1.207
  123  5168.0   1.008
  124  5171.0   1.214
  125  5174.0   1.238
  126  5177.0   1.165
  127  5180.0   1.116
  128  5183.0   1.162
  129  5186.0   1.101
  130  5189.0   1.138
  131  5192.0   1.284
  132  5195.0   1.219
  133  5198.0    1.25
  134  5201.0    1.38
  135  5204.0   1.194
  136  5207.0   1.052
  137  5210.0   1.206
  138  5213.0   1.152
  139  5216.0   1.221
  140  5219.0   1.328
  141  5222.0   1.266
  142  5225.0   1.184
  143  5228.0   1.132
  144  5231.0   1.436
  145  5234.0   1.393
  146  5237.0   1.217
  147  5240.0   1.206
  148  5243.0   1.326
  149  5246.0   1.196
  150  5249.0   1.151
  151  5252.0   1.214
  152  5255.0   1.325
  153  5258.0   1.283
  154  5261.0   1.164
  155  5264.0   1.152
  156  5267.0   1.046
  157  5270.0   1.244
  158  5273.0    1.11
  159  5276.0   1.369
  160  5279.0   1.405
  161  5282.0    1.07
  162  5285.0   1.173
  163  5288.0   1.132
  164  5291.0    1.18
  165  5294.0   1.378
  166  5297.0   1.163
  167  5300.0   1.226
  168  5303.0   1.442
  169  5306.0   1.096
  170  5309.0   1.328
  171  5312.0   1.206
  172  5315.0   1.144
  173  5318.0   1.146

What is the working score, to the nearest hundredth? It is -0.69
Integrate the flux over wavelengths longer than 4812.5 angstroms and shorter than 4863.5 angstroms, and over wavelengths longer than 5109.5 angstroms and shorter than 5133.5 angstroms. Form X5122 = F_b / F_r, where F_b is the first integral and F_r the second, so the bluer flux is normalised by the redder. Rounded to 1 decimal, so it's 2.4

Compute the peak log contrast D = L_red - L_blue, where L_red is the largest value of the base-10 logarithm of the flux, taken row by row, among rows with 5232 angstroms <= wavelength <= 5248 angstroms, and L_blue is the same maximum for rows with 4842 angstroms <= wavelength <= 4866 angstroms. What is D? -0.27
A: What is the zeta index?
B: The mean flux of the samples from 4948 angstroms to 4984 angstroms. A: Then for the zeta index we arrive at 1.31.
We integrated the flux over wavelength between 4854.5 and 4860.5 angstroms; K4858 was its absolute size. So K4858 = 9.0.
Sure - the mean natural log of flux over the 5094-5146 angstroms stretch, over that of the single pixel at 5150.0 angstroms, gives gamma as 1.1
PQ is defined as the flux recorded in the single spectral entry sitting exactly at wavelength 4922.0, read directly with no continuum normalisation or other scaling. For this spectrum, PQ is 1.091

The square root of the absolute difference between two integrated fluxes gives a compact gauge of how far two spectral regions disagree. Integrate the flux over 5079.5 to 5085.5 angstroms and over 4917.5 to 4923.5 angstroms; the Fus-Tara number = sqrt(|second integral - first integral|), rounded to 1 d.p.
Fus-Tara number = 1.1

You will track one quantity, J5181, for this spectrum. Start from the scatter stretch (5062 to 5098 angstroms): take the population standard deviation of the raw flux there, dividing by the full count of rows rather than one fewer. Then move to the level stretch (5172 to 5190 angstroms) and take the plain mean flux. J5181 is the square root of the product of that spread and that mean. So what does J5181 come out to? 0.34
